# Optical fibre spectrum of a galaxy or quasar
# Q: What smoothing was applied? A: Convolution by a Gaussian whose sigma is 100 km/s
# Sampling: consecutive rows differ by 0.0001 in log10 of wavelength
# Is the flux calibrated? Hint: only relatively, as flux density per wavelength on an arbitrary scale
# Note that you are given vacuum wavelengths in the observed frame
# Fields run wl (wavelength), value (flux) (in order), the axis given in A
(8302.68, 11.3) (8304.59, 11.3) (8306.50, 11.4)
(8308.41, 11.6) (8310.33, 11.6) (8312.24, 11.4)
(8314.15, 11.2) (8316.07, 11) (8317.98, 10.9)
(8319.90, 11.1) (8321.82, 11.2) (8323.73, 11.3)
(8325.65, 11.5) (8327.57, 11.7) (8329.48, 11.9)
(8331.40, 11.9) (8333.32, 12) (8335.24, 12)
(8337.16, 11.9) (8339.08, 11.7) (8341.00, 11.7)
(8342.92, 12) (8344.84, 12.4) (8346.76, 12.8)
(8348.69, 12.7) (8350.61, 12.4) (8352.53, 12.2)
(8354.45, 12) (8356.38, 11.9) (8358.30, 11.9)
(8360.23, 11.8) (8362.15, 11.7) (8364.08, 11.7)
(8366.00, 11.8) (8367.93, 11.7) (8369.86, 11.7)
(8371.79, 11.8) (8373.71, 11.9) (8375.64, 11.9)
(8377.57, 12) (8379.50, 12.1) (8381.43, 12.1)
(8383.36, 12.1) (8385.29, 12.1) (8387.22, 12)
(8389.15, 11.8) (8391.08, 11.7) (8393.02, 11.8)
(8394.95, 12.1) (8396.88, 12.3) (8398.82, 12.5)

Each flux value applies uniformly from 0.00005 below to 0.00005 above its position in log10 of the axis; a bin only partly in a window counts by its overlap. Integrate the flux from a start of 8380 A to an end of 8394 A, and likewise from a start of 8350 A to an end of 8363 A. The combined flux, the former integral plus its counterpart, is 323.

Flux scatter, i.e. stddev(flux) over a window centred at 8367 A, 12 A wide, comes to 0.05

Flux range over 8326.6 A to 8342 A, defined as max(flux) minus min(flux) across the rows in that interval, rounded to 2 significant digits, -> 0.30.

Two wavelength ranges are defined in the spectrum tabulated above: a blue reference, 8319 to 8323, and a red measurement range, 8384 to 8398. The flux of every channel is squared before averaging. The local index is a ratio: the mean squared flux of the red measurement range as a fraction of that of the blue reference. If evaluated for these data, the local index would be 1.15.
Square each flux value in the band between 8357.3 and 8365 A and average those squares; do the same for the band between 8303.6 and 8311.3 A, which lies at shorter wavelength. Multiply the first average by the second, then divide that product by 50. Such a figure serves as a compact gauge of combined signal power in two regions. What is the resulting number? 365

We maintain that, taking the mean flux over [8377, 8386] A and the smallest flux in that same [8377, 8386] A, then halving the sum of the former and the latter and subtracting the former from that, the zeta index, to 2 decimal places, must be -0.04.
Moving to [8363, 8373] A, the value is -0.02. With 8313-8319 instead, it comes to -0.07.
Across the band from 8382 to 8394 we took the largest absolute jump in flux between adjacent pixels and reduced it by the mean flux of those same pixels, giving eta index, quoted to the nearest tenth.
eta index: -11.7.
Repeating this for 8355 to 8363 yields -11.7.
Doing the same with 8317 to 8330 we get -11.2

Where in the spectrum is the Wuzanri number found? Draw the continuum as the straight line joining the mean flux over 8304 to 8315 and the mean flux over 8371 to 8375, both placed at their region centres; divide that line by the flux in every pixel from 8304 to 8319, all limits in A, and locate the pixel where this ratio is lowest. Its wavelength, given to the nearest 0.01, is 8308.41 A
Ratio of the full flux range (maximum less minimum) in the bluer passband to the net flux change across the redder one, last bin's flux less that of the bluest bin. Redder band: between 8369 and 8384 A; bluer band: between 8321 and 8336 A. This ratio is 2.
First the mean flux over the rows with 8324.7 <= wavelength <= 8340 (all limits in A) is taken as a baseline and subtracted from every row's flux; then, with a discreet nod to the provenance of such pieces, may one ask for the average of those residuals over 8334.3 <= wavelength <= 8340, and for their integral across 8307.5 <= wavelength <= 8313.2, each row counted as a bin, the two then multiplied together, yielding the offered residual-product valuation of -0.070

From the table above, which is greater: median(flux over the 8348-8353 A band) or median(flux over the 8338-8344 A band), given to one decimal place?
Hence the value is 12.4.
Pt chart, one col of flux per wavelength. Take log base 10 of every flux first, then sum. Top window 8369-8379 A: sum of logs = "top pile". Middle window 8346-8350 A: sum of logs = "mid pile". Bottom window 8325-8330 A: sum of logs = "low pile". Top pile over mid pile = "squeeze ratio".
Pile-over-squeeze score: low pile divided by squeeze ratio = 1.3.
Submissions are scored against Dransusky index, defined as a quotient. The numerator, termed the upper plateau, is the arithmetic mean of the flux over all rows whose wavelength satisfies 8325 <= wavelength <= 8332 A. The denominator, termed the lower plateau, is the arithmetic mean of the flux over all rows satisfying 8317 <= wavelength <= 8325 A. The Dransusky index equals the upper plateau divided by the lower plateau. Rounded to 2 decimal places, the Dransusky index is 1.06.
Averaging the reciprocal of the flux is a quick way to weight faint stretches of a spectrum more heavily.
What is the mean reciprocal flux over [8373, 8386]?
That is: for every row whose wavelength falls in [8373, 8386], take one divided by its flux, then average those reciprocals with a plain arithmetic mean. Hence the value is 0.0831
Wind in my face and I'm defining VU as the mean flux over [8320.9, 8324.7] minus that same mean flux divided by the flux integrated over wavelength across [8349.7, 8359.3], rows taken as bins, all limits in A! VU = 11.2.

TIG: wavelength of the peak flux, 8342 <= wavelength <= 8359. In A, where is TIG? 8346.76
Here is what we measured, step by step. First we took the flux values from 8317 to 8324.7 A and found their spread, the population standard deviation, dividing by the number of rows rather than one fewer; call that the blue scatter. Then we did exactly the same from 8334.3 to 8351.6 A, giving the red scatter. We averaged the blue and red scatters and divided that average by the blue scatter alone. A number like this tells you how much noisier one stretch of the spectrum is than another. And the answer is 1.8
